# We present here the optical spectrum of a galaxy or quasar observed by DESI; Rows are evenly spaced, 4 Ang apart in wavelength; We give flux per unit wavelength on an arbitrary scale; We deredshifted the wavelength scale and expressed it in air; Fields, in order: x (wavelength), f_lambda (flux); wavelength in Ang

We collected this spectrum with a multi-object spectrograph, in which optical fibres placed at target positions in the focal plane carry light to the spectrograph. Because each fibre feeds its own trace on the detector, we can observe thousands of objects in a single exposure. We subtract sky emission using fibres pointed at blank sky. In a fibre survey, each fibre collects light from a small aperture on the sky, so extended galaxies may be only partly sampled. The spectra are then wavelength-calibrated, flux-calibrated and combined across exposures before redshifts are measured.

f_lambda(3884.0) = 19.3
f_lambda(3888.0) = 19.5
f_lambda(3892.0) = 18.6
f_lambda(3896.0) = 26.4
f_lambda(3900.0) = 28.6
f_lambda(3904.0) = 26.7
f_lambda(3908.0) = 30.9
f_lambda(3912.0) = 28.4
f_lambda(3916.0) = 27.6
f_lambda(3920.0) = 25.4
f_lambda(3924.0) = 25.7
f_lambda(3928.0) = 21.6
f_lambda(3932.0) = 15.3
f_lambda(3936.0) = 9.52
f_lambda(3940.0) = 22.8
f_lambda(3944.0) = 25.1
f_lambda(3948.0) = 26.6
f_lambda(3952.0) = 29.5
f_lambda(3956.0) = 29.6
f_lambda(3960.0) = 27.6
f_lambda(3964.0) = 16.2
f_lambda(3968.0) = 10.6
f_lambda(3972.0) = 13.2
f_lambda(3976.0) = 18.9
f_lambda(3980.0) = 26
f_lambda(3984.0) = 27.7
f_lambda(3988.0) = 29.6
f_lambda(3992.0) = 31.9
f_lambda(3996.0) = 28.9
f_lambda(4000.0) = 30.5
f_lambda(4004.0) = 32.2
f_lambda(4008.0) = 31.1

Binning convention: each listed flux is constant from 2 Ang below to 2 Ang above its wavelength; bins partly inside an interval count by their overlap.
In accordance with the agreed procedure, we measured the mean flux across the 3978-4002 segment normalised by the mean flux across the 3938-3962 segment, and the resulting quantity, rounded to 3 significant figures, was 1.08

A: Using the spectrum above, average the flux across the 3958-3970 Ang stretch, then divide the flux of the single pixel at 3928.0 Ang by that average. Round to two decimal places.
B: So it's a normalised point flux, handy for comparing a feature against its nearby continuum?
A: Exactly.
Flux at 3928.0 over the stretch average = 1.19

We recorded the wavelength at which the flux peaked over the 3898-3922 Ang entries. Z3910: 3908.0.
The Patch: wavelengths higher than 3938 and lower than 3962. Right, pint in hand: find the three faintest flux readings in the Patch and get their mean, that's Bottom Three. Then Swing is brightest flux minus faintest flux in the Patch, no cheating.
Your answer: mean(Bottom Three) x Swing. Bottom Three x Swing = 169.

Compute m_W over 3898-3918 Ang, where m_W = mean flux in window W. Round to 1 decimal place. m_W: 28.4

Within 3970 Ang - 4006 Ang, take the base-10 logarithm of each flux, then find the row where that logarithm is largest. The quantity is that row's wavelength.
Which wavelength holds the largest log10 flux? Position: 4004.0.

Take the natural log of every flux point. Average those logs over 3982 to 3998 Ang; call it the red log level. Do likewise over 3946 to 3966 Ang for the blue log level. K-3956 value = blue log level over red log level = 0.95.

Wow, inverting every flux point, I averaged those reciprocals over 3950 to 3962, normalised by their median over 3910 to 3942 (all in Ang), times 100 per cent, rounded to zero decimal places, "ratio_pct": 83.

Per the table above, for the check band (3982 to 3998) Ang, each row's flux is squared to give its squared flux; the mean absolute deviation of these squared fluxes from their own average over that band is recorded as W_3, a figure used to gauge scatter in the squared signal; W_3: 73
